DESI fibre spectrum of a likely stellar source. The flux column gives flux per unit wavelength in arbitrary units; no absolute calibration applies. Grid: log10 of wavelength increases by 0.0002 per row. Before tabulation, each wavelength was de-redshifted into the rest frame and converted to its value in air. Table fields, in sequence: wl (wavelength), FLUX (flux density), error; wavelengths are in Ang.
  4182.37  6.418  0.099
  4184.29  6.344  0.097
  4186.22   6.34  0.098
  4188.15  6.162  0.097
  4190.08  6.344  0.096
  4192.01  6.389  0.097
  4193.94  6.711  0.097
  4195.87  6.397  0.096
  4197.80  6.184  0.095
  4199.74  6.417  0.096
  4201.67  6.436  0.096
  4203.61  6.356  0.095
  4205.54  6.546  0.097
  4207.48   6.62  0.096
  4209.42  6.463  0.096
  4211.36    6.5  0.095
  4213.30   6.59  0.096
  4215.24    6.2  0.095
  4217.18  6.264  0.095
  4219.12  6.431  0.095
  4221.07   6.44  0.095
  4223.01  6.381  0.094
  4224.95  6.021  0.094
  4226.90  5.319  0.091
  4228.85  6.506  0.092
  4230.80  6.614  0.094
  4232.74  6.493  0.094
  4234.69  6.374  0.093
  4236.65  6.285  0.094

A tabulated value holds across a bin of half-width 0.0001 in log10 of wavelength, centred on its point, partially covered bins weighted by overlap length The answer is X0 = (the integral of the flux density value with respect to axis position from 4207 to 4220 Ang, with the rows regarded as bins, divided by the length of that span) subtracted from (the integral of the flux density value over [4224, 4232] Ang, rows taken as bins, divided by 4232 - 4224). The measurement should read -0.31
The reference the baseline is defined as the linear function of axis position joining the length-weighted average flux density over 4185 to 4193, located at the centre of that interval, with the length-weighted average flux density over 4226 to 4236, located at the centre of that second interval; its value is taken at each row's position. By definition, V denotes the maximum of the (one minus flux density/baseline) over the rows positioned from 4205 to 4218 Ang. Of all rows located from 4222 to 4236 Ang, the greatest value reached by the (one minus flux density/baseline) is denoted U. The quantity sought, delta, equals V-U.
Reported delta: -0.139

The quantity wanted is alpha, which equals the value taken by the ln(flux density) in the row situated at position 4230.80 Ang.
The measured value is 1.89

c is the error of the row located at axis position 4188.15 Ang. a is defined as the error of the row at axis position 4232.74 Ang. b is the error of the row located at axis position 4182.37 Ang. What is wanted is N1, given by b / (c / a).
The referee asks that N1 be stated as 0.096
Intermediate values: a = 0.0940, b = 0.0990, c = 0.0970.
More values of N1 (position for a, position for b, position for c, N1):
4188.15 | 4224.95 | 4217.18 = 0.096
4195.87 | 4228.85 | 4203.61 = 0.093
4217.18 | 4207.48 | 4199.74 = 0.095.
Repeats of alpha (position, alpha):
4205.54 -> 1.88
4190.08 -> 1.85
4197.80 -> 1.82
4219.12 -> 1.86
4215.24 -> 1.82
